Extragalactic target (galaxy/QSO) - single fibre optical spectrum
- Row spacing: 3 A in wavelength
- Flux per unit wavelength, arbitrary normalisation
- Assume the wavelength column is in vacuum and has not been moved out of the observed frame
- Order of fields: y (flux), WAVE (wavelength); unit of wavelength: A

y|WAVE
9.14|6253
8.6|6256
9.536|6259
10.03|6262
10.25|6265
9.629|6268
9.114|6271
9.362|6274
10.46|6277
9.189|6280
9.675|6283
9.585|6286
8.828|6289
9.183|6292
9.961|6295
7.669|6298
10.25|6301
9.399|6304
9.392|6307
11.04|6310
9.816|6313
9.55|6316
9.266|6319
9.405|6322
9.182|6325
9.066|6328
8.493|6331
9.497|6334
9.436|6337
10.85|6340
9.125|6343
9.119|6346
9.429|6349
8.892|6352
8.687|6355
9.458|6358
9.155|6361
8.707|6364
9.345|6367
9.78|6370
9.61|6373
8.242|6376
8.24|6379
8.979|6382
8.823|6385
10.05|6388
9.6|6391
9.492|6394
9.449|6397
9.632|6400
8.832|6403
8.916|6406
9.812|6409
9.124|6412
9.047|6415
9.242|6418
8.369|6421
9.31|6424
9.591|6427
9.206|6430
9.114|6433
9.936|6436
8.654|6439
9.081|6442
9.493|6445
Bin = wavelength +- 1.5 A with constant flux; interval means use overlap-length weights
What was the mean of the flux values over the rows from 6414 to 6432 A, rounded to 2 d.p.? 9.13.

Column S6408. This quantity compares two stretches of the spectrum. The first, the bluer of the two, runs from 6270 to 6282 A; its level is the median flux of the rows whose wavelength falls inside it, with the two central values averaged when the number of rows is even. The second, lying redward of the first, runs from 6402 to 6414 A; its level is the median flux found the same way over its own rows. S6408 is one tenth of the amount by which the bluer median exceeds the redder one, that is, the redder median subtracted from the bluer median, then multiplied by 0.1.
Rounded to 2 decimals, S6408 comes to 0.03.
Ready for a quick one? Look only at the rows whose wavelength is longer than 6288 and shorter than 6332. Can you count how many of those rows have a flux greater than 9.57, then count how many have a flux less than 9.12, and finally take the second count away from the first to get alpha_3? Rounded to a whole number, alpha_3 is 0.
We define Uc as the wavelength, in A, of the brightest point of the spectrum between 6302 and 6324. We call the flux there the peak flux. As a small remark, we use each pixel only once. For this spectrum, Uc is 6310 A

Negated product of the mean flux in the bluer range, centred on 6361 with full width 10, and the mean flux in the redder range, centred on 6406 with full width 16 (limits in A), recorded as -84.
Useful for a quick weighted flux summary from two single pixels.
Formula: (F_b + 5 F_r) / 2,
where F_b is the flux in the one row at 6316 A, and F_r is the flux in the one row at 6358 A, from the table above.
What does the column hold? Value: 28.4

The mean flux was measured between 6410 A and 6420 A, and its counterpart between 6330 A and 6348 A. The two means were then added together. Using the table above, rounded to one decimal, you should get 18.6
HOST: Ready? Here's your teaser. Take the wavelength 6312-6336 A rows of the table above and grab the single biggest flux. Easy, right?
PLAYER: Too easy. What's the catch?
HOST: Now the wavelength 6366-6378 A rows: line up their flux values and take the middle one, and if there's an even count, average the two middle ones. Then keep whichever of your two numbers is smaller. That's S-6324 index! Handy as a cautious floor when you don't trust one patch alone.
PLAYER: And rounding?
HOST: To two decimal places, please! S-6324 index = 9.48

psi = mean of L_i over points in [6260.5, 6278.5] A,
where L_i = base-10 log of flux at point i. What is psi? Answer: 0.991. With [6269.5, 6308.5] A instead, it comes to 0.972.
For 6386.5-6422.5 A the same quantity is 0.968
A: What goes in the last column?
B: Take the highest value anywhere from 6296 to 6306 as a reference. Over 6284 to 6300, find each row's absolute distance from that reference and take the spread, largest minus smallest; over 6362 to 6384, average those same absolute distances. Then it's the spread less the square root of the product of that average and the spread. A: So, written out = 0.6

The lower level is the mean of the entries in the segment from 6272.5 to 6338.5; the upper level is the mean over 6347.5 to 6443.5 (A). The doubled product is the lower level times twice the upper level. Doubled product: 173.4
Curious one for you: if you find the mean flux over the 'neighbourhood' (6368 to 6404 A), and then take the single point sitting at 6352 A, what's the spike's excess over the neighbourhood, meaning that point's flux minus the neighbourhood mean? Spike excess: -0.34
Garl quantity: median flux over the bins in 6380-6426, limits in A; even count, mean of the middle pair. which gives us 9.24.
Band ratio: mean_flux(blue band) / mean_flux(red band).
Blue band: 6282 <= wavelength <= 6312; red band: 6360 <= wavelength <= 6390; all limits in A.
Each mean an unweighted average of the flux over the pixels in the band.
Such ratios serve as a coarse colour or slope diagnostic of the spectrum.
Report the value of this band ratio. 1.04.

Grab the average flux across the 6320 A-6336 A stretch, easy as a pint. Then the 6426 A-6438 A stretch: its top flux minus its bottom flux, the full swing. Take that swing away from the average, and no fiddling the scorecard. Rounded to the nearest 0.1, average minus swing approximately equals 8.3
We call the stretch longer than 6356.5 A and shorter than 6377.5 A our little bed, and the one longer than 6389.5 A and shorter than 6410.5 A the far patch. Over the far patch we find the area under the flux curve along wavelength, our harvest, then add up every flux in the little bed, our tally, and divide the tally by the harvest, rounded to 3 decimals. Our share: 0.326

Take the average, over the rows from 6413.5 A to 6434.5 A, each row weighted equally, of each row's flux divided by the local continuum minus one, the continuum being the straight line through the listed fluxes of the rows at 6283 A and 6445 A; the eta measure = -0.041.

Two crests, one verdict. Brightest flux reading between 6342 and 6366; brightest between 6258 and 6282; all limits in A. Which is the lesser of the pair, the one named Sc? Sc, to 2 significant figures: 9.5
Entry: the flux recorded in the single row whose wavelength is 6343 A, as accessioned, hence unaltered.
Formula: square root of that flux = 3.02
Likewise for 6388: 3.17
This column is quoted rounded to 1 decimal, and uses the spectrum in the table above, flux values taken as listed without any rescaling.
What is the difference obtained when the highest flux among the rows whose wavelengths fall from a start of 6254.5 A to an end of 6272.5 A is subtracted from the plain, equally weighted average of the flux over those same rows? -0.7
